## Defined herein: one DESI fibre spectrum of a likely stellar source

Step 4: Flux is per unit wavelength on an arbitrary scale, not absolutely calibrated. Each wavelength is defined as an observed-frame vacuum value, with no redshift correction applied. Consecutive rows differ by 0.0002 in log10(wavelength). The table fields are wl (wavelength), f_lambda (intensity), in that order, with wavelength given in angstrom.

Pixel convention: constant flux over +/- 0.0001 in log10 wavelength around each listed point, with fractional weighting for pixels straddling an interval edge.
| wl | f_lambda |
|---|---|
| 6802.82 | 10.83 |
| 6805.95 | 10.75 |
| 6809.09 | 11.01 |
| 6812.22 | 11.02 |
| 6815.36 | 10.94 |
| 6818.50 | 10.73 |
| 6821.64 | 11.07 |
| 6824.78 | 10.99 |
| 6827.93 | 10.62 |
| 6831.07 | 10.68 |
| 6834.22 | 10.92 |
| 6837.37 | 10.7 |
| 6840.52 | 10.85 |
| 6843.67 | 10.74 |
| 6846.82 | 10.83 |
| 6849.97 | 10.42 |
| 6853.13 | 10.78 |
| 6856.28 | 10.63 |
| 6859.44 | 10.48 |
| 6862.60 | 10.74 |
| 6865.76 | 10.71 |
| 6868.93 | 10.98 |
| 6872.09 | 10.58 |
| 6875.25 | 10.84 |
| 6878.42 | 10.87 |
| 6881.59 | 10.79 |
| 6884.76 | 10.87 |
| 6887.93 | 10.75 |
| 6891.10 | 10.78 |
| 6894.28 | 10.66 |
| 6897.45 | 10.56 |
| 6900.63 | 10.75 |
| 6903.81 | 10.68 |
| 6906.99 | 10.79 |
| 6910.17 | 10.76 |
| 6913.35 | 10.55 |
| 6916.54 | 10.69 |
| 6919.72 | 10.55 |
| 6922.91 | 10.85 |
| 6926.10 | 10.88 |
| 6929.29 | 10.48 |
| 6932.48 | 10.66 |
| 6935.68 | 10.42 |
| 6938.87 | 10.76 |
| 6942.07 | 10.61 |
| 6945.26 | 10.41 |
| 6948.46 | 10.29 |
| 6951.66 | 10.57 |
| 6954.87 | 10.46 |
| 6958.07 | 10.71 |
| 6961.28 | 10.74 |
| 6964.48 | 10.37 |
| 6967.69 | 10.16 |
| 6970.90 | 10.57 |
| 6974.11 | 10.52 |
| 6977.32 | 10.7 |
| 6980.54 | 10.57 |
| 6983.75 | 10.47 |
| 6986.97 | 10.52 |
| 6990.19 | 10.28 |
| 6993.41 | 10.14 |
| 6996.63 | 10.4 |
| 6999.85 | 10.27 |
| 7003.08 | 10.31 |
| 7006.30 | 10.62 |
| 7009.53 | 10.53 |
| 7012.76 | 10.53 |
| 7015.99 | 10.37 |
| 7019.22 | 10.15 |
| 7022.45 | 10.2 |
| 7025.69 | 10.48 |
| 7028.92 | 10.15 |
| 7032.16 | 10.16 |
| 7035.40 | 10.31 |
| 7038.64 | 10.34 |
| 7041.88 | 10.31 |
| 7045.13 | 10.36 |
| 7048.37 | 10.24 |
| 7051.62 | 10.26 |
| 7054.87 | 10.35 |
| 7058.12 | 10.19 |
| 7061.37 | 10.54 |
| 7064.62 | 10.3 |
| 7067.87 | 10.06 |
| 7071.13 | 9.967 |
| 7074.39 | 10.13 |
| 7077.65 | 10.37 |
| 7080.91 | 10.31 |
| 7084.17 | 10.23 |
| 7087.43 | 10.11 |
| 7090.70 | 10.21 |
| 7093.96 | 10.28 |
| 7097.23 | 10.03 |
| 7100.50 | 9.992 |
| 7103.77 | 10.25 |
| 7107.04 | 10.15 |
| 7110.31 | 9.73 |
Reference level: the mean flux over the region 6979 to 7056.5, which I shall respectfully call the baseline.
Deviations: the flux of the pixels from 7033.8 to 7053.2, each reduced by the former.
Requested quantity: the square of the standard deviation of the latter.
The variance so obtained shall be 0.002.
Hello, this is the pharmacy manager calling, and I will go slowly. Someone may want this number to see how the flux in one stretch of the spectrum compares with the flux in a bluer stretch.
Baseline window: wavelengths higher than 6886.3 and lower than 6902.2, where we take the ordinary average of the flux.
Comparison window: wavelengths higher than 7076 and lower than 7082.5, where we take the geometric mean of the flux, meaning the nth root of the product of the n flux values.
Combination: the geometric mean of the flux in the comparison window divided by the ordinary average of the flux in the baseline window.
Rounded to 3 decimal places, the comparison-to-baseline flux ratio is 0.966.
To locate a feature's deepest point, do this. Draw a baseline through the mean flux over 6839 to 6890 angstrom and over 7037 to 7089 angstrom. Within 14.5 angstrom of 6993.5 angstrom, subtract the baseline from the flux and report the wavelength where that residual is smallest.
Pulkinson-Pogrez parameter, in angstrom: 6993.41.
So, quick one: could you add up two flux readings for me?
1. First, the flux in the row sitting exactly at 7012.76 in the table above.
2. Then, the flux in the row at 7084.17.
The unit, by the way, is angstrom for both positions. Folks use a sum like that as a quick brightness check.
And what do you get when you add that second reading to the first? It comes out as 20.8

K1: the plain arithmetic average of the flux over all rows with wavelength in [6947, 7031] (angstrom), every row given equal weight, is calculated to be 10.4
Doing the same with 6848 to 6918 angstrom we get 10.7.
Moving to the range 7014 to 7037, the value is 10.3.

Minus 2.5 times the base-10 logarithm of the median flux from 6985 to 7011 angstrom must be -2.54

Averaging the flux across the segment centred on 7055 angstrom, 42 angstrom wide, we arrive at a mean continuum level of 10.26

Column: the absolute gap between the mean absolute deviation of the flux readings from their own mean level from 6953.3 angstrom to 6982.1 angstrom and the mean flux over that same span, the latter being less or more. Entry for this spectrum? 10.39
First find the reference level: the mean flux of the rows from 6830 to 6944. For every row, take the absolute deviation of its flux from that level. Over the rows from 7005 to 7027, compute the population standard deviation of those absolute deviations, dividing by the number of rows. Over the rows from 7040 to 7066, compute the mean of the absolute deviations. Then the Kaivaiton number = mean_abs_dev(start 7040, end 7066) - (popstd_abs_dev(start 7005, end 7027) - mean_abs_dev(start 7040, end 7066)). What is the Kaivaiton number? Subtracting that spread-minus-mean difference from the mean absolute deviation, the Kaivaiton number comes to 0.62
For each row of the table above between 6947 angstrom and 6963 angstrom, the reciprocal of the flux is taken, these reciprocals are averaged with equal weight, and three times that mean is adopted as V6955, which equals 0.284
